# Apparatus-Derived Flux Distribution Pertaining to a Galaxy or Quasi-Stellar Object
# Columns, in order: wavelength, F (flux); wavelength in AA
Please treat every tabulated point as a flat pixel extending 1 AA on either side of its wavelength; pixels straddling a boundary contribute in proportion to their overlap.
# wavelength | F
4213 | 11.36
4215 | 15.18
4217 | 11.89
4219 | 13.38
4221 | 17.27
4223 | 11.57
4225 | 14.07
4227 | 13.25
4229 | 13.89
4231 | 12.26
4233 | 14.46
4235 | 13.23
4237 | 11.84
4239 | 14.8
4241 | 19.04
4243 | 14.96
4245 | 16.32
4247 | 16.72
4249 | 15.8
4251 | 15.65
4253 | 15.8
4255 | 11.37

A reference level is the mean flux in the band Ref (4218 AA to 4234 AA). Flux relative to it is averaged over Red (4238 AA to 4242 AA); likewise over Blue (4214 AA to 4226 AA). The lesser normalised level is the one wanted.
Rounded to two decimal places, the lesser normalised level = 1.01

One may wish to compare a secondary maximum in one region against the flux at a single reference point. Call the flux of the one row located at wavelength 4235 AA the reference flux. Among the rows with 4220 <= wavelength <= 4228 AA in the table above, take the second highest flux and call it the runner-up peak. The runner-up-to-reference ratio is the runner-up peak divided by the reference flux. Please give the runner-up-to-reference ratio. 1.1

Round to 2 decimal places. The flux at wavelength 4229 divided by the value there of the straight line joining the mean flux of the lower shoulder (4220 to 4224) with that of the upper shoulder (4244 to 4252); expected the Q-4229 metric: 0.93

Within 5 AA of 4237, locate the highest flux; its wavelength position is 4241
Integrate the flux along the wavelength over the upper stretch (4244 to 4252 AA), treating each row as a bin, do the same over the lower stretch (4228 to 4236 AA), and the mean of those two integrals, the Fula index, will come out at 118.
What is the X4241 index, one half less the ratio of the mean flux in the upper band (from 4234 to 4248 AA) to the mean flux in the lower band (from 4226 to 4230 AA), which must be -0.63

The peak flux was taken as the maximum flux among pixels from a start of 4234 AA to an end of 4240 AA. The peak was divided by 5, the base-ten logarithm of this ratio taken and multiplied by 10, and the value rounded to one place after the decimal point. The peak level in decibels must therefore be 4.7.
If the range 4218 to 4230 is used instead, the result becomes 5.4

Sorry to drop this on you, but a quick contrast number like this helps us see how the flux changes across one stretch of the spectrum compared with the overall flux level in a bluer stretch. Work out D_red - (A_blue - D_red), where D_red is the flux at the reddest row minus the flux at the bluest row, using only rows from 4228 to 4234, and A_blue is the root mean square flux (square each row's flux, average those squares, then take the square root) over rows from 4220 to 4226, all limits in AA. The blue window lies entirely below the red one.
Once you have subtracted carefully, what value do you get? -13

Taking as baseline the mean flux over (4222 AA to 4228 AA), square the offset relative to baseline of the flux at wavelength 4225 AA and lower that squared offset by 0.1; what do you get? 1.1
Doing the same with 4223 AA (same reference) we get 1.8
